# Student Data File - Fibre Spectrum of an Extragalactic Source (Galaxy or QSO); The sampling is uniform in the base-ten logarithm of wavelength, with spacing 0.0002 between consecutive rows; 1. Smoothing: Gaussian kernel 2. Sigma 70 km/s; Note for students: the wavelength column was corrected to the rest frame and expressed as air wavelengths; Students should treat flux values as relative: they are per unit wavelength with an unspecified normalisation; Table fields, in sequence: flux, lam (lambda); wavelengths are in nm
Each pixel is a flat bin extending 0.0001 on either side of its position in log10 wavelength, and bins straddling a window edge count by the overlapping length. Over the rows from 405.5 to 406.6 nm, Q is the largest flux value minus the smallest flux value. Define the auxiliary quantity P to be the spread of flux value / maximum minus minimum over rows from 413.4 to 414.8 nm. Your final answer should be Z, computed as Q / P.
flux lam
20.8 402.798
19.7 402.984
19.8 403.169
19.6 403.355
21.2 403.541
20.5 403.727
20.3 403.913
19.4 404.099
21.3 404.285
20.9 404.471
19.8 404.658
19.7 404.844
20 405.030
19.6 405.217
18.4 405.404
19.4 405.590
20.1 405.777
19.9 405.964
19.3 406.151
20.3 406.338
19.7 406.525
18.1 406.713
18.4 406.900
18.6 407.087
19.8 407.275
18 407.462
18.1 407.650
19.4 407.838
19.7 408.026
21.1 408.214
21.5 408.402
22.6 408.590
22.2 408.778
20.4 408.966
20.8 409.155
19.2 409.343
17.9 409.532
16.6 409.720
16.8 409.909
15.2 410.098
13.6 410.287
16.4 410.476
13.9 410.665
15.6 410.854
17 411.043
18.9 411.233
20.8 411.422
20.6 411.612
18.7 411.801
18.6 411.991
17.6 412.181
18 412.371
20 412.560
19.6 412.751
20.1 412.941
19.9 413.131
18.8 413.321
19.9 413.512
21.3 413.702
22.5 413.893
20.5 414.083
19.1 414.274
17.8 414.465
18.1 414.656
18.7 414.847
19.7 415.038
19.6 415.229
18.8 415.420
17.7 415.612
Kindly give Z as 0.2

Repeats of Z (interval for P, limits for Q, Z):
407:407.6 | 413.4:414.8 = 2.6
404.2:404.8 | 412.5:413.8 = 1.7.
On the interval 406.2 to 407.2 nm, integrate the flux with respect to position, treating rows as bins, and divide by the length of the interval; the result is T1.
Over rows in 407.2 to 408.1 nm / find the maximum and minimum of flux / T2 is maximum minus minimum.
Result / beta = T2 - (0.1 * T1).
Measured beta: -0.1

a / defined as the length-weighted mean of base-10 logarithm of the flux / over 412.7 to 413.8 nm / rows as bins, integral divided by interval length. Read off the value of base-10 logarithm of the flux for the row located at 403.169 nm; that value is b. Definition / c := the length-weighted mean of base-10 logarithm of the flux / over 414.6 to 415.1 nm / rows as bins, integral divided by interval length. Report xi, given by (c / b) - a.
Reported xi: -0.32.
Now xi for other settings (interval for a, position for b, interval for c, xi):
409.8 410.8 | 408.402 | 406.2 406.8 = -0.22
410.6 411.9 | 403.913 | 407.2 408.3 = -0.27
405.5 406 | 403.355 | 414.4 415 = -0.32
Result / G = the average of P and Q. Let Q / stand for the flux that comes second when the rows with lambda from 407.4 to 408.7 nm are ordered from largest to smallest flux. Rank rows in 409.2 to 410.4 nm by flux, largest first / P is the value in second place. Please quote 19.7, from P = 17.9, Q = 21.5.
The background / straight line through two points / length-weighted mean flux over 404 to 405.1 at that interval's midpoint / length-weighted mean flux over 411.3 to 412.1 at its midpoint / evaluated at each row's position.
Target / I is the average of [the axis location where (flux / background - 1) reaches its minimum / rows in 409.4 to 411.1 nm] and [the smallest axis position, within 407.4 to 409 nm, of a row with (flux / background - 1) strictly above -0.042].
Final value 409.06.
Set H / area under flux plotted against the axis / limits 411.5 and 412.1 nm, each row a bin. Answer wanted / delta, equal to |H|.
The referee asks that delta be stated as 11.6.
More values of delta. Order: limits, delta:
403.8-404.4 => 12.2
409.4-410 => 10.3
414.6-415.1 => 9.4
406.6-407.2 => 11.1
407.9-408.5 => 12.4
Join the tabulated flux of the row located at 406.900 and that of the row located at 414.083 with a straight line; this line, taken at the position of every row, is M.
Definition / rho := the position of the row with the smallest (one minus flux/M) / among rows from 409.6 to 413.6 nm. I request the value 411.422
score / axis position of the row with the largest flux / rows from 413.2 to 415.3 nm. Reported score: 413.893 nm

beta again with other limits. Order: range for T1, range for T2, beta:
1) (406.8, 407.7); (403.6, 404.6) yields 0.0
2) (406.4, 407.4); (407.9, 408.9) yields 1.0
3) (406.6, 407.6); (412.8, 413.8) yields 0.6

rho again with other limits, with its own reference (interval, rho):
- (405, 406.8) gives 405.030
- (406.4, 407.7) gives 406.525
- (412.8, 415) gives 413.893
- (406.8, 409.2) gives 408.590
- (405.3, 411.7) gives 408.590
